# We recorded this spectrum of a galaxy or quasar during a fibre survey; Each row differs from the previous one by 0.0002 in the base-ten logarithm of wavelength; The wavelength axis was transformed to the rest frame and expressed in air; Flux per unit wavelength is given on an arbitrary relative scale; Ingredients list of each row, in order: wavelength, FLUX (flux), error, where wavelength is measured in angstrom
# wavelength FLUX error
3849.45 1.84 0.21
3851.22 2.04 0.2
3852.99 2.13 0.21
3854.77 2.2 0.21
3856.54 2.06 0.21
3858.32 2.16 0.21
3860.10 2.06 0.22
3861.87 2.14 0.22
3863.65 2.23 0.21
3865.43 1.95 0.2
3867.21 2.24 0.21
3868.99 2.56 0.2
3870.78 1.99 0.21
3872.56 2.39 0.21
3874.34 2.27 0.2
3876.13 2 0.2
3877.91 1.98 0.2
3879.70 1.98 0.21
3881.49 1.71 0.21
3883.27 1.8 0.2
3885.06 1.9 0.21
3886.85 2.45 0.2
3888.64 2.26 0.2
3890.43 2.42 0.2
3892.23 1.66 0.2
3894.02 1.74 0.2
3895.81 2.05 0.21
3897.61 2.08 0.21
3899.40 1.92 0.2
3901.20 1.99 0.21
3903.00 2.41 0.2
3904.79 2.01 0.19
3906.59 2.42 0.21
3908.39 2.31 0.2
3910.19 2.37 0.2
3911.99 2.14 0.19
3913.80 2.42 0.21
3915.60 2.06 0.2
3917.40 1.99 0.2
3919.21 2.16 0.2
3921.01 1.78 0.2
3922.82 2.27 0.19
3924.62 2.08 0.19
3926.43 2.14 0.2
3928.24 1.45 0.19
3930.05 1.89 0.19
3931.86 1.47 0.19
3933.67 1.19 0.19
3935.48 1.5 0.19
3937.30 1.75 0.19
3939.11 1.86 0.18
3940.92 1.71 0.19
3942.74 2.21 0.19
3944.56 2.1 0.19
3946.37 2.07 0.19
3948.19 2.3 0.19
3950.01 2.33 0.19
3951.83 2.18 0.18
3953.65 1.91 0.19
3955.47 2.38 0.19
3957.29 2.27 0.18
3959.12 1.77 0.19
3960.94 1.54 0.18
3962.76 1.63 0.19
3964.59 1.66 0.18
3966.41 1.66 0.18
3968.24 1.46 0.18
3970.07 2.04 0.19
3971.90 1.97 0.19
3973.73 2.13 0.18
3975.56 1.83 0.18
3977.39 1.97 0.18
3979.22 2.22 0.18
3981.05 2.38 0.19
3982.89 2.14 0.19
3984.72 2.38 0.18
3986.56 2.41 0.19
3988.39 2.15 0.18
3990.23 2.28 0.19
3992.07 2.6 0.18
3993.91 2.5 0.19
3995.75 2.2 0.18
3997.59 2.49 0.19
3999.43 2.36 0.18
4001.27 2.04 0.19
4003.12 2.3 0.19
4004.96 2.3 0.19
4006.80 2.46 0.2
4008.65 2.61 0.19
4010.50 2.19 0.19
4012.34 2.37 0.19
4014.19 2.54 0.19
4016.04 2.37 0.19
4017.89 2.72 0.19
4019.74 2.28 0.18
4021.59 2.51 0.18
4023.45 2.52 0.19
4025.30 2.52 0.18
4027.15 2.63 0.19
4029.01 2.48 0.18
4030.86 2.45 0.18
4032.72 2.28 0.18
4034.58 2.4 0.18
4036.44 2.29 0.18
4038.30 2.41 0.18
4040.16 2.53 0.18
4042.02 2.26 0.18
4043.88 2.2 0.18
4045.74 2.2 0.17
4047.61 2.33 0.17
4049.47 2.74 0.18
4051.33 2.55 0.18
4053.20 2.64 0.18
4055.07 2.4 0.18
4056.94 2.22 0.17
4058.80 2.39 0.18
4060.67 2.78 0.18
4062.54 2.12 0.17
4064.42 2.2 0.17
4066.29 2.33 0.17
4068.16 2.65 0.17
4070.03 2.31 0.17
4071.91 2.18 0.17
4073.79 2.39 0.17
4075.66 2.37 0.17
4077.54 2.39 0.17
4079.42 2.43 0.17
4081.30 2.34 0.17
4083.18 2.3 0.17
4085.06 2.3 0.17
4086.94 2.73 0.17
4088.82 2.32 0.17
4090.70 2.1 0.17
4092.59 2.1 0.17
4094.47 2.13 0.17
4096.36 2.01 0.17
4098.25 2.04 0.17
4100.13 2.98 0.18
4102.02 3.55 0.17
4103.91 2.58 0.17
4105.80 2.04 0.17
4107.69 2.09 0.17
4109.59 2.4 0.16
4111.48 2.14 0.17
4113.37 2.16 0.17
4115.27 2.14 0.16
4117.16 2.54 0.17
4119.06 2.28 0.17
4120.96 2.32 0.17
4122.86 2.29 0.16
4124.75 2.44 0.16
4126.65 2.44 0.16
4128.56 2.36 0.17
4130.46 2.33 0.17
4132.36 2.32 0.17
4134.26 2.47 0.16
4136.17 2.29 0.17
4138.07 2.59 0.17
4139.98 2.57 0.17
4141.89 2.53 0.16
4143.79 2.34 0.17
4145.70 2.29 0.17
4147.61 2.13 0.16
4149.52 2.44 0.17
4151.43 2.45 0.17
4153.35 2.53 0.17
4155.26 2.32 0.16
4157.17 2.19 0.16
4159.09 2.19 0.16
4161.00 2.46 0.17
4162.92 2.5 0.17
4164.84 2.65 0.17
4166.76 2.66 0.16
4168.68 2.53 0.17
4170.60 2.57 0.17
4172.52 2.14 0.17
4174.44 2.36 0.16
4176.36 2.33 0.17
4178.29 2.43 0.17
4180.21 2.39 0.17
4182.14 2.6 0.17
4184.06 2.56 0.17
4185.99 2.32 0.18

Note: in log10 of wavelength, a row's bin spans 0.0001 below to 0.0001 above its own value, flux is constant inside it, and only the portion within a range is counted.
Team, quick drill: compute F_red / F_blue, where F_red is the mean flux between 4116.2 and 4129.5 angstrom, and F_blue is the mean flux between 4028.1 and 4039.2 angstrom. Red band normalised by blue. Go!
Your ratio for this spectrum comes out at 1.00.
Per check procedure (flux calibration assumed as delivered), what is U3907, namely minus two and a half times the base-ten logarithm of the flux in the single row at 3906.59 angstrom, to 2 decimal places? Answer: -0.96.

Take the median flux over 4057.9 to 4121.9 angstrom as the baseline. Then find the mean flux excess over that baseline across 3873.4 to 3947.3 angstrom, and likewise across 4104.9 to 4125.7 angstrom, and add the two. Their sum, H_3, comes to -0.37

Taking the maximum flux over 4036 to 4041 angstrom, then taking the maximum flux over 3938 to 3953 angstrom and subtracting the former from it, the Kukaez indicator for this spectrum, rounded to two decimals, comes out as -0.20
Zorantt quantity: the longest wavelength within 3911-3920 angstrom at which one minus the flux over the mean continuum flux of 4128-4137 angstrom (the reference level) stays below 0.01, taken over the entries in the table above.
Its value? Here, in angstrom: 3913.80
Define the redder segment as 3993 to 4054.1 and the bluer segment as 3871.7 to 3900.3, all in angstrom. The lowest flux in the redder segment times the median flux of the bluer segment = 4.1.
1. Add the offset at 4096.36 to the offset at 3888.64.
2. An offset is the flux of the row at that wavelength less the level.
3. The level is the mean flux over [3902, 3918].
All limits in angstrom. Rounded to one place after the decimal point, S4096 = -0.2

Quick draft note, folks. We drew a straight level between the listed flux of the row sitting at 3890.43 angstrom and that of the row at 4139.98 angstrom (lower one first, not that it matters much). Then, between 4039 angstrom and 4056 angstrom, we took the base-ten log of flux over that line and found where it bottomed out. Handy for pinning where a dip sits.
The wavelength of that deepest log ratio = 4045.74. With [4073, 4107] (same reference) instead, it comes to 4096.36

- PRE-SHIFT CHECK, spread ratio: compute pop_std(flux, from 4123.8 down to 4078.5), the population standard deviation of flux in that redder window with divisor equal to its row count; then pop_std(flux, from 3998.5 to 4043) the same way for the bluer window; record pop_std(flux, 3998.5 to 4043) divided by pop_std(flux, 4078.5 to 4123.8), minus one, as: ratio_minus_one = -0.56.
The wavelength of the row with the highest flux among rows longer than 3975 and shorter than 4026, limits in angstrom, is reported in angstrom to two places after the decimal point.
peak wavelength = 4017.89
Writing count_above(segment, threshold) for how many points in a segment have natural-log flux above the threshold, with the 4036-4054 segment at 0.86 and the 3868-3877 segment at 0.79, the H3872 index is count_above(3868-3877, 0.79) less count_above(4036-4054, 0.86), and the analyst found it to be -2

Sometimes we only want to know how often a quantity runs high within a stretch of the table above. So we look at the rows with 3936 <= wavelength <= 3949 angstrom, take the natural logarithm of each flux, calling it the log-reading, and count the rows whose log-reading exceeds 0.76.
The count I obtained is 2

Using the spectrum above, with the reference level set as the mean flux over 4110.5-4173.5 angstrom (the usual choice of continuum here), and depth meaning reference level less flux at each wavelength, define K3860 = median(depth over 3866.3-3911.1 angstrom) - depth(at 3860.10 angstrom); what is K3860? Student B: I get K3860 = 0.010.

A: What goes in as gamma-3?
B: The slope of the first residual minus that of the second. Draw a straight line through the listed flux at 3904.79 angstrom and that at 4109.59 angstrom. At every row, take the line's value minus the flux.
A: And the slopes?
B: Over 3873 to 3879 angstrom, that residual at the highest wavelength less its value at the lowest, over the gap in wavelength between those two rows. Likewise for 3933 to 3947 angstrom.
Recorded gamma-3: 0.15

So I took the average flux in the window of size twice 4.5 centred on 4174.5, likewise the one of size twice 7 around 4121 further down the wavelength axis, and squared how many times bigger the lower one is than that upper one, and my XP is 0.99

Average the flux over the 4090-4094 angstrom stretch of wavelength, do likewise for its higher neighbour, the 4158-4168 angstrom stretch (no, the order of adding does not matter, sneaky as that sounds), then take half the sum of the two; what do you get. 2.30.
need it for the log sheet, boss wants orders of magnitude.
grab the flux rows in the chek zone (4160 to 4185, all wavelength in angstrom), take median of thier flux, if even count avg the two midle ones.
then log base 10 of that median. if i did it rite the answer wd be 0.40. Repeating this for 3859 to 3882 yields 0.31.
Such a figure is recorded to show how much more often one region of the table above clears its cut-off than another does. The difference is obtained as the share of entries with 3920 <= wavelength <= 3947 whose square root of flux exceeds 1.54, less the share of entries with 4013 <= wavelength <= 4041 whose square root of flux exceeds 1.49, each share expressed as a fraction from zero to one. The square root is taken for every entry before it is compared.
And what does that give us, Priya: -1.0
